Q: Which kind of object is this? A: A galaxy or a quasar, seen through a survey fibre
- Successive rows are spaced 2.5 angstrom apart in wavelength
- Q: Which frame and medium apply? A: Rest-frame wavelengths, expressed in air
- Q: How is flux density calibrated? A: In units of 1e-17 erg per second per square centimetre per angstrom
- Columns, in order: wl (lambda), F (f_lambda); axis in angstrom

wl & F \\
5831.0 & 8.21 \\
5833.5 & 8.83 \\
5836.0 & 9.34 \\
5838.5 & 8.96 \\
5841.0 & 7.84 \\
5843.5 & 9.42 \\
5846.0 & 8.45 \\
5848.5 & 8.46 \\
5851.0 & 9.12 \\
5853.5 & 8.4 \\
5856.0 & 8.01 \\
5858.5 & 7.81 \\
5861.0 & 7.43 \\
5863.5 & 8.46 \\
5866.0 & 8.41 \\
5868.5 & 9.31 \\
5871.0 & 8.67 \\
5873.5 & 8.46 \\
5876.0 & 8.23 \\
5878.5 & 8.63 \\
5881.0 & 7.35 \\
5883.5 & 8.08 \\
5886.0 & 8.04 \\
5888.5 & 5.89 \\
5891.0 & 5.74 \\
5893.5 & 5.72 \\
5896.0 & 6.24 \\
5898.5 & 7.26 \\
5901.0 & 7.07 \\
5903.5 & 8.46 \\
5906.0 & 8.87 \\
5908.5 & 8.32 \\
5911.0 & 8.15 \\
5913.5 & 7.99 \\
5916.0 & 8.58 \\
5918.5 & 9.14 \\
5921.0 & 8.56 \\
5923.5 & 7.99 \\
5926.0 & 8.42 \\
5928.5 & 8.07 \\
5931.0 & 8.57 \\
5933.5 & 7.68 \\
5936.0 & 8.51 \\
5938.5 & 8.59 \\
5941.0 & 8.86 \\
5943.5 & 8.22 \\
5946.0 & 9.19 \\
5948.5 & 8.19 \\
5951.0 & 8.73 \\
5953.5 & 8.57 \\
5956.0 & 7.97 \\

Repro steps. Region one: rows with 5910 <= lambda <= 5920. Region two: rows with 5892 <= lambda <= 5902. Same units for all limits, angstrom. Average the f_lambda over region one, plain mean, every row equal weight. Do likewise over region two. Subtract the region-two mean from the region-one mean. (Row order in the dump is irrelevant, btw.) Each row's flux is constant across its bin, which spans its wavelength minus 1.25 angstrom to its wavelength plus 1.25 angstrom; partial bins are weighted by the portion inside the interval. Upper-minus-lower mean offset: 1.9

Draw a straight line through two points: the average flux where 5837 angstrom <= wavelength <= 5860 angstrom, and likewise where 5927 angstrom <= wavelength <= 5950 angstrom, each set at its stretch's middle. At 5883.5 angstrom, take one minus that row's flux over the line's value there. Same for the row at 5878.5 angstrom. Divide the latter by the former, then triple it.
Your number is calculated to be -1.2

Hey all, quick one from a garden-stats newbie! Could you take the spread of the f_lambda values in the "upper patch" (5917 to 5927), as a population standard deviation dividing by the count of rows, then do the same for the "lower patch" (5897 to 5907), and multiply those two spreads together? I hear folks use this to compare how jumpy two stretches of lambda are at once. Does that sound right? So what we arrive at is 0.32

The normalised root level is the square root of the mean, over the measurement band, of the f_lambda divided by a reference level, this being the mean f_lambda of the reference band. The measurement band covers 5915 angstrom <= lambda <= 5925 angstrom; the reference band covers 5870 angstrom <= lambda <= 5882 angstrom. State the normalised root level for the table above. 1.02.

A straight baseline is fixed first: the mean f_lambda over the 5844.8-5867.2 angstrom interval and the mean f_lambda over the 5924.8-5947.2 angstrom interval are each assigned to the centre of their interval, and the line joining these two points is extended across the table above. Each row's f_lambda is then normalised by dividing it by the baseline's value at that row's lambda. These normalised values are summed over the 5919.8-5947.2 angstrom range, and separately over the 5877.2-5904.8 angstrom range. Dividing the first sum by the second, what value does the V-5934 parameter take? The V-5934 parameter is 1.17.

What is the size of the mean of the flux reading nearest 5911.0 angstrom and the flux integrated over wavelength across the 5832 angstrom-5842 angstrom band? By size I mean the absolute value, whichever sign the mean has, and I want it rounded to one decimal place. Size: 47.8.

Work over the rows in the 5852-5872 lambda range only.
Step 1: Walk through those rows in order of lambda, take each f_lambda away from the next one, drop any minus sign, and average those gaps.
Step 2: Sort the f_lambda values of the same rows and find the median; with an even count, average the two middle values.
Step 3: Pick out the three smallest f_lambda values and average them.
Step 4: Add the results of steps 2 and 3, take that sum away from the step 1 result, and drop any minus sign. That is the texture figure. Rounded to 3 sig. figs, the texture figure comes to 15.6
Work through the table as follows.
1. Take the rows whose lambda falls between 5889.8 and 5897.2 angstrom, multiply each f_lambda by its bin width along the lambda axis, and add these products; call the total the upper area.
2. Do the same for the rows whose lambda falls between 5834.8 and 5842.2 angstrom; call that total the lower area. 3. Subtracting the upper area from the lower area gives 21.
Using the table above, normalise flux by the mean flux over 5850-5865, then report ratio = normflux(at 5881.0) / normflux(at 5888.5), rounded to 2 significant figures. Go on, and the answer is 1.2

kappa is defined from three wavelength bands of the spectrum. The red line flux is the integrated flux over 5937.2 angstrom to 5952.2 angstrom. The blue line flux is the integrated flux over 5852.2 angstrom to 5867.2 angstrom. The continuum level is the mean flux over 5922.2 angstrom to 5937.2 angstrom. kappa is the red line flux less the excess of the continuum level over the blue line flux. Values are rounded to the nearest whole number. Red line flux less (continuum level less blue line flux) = 243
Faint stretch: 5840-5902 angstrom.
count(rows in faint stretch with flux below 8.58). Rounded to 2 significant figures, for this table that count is 20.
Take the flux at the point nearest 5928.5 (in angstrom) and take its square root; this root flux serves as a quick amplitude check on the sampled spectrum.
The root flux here 2.84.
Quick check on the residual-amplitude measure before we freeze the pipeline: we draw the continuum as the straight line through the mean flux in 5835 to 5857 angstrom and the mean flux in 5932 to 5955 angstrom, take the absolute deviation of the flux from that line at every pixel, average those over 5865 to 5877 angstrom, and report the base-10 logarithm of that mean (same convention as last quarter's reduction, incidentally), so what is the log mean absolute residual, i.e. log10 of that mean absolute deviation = -0.52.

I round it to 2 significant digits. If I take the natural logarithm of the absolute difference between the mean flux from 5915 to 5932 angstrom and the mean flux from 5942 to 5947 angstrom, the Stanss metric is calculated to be -1.5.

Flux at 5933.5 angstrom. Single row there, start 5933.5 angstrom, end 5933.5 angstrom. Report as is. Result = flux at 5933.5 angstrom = 7.68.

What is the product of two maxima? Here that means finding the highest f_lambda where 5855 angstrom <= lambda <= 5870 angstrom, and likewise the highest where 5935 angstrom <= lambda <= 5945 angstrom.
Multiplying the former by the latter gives 82.5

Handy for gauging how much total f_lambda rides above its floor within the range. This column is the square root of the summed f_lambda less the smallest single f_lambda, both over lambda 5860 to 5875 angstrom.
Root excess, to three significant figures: 6.58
